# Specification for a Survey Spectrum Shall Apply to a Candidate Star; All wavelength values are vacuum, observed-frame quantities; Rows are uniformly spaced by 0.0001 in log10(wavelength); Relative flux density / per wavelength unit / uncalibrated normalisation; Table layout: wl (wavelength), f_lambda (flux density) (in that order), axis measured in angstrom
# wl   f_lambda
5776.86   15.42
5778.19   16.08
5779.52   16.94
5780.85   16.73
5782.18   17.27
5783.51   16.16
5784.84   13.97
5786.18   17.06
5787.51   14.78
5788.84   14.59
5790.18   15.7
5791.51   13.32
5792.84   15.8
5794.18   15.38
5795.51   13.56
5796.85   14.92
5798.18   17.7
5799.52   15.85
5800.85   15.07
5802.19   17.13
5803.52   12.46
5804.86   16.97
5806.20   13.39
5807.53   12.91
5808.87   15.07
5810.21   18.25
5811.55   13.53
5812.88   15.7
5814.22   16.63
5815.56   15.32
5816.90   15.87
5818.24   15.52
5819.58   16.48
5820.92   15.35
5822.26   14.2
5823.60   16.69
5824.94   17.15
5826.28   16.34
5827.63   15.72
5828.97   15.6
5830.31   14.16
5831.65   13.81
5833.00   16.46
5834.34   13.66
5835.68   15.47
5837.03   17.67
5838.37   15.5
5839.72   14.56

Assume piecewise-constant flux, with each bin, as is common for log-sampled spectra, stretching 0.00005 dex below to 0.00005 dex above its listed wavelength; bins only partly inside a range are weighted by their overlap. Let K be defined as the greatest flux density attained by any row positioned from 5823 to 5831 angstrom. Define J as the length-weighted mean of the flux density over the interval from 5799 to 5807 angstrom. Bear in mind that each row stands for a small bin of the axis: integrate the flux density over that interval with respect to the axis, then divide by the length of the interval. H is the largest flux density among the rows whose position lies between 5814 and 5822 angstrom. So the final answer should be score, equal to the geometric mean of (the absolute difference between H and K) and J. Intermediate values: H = 16.63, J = 15.1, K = 17.15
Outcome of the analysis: 2.8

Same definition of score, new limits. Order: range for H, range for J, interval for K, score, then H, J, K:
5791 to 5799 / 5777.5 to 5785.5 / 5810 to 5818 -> 3.0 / 17.7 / 16.2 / 18.25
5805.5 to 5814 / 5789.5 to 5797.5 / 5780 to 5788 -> 3.8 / 18.25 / 14.8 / 17.27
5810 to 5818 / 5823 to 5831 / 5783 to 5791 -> 4.4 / 18.25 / 15.9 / 17.06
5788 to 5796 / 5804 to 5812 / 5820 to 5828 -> 4.5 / 15.8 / 15.0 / 17.15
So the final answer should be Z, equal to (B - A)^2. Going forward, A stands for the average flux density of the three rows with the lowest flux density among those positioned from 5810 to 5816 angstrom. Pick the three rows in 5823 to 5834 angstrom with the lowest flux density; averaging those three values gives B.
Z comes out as 0.11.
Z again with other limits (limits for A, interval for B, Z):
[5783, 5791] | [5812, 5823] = 0.26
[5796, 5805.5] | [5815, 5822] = 1.55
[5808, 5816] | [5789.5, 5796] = 0.31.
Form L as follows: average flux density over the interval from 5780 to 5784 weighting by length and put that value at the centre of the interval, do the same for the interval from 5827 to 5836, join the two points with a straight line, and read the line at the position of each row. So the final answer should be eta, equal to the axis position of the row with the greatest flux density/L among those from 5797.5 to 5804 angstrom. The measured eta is 5798.18 angstrom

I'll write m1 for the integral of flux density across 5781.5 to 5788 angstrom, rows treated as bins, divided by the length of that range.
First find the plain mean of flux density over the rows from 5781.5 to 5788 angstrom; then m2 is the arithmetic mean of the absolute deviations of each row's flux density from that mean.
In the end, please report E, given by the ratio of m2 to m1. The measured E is 0.0742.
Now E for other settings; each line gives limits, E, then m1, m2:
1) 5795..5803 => 0.0757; 15.7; 1.19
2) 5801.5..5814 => 0.1161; 15.1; 1.75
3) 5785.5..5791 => 0.0549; 15.5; 0.85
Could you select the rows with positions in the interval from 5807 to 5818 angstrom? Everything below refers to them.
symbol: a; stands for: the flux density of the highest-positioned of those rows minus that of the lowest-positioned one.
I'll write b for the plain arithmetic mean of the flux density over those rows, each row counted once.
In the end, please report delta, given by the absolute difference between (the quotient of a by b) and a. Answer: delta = 2.8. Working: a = 3.0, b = 15.4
